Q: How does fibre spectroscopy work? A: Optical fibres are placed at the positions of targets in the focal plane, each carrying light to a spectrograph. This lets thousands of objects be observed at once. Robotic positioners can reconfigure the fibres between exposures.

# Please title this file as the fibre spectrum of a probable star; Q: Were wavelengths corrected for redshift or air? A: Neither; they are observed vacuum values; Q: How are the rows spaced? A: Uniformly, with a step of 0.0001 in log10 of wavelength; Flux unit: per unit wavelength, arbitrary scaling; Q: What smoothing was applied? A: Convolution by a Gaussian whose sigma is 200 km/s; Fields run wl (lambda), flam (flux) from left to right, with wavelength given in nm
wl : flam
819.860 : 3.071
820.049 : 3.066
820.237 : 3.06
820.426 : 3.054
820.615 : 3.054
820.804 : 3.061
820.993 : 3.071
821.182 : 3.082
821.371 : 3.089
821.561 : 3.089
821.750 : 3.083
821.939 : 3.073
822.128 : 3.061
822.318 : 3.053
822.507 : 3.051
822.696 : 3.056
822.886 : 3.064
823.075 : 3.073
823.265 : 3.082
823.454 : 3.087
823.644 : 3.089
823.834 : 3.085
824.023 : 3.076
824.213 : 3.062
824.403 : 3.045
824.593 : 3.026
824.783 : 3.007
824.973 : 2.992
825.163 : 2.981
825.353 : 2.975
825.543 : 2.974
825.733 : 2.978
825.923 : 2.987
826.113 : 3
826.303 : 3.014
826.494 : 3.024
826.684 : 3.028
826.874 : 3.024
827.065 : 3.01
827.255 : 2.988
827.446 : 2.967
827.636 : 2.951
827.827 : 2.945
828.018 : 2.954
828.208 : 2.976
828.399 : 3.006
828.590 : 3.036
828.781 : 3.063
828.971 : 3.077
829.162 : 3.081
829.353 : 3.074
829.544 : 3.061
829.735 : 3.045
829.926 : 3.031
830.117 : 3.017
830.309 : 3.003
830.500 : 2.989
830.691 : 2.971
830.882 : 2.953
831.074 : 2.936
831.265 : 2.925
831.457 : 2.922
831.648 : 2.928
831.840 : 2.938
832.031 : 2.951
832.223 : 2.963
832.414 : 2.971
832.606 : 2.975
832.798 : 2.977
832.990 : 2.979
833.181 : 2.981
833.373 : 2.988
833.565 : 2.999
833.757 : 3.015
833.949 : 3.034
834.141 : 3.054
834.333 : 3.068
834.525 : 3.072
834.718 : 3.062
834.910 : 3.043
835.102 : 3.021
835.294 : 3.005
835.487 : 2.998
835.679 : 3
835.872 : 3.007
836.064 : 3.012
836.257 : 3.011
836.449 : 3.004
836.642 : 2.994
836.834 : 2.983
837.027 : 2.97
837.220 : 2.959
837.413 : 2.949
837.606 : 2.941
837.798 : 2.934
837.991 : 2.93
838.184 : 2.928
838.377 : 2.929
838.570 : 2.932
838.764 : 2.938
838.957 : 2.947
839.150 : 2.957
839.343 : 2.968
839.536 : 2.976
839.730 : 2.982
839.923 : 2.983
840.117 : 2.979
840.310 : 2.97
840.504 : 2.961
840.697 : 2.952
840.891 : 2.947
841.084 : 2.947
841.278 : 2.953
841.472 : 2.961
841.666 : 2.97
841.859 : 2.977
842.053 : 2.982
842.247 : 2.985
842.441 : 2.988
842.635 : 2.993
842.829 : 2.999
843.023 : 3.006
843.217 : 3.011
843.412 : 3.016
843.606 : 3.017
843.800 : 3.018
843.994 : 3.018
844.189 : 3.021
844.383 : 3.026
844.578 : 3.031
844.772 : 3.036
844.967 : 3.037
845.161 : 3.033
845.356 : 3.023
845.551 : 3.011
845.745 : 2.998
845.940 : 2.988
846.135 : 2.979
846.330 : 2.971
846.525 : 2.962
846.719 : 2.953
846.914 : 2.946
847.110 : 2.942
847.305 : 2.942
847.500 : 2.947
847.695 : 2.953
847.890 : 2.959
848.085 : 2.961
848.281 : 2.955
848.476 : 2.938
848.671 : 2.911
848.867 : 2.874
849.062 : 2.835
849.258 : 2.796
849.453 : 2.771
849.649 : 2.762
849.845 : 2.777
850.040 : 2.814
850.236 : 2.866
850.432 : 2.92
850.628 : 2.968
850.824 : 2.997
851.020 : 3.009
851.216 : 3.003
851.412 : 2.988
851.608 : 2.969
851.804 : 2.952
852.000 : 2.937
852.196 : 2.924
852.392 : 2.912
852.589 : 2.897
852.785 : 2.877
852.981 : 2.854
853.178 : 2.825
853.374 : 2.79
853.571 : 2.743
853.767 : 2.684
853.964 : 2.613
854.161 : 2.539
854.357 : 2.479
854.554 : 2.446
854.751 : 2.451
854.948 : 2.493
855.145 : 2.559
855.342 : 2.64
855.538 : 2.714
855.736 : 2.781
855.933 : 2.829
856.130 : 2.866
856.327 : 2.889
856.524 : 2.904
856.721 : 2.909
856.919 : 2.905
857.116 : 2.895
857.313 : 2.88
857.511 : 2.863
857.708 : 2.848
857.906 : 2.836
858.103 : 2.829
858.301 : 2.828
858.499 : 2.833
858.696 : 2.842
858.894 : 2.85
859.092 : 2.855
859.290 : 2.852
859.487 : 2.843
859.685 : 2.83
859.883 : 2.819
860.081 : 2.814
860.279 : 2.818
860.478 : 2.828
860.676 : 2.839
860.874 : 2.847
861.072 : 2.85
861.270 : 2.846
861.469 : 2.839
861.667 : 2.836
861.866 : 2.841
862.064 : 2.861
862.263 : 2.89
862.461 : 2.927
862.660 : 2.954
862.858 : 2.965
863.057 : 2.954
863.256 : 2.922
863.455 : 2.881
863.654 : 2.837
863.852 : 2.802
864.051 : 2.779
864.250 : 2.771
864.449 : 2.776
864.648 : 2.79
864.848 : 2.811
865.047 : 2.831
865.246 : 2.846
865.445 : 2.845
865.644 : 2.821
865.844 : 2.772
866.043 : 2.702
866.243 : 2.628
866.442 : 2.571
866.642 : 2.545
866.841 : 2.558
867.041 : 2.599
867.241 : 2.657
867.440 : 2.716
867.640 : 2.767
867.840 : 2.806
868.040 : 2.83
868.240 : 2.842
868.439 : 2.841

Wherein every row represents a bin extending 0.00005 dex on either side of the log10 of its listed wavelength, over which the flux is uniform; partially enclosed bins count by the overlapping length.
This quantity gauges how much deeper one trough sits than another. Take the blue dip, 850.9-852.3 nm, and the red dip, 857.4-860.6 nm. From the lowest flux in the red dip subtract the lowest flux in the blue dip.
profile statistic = -0.11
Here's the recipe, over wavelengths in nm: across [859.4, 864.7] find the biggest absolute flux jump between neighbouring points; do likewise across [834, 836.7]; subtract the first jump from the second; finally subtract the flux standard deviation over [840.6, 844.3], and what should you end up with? -0.048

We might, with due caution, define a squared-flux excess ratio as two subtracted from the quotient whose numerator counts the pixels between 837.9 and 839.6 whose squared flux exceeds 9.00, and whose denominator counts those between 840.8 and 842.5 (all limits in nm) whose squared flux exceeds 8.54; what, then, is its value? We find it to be -2.0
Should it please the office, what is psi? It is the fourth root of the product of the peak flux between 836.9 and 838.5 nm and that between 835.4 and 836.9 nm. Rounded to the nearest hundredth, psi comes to 1.73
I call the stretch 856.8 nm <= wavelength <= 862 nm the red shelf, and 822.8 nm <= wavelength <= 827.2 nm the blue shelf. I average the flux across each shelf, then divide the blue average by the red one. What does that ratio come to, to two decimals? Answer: 1.06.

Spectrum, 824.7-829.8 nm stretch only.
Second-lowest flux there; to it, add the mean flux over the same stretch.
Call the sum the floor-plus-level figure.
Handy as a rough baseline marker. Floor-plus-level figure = 5.96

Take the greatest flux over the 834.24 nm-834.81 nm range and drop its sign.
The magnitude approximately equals 3.07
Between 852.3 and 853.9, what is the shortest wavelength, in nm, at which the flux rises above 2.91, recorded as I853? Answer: 852.392 nm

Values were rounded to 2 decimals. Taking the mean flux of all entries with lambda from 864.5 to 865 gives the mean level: 2.80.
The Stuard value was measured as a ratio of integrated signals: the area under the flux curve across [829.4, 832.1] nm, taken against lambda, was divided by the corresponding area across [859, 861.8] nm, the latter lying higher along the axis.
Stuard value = 1.01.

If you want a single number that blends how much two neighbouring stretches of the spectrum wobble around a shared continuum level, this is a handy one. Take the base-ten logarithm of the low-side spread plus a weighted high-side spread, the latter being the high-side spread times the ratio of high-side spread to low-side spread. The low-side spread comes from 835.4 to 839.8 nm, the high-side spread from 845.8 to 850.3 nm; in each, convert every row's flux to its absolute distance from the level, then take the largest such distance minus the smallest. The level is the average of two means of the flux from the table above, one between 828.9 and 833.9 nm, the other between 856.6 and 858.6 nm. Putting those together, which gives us -0.4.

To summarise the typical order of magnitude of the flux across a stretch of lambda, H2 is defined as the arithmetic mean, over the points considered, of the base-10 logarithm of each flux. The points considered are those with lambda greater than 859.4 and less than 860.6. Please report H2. 0.451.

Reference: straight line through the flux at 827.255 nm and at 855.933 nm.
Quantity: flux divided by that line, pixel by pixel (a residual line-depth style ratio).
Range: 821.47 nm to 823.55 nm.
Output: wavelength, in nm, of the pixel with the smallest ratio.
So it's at 822.507 nm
